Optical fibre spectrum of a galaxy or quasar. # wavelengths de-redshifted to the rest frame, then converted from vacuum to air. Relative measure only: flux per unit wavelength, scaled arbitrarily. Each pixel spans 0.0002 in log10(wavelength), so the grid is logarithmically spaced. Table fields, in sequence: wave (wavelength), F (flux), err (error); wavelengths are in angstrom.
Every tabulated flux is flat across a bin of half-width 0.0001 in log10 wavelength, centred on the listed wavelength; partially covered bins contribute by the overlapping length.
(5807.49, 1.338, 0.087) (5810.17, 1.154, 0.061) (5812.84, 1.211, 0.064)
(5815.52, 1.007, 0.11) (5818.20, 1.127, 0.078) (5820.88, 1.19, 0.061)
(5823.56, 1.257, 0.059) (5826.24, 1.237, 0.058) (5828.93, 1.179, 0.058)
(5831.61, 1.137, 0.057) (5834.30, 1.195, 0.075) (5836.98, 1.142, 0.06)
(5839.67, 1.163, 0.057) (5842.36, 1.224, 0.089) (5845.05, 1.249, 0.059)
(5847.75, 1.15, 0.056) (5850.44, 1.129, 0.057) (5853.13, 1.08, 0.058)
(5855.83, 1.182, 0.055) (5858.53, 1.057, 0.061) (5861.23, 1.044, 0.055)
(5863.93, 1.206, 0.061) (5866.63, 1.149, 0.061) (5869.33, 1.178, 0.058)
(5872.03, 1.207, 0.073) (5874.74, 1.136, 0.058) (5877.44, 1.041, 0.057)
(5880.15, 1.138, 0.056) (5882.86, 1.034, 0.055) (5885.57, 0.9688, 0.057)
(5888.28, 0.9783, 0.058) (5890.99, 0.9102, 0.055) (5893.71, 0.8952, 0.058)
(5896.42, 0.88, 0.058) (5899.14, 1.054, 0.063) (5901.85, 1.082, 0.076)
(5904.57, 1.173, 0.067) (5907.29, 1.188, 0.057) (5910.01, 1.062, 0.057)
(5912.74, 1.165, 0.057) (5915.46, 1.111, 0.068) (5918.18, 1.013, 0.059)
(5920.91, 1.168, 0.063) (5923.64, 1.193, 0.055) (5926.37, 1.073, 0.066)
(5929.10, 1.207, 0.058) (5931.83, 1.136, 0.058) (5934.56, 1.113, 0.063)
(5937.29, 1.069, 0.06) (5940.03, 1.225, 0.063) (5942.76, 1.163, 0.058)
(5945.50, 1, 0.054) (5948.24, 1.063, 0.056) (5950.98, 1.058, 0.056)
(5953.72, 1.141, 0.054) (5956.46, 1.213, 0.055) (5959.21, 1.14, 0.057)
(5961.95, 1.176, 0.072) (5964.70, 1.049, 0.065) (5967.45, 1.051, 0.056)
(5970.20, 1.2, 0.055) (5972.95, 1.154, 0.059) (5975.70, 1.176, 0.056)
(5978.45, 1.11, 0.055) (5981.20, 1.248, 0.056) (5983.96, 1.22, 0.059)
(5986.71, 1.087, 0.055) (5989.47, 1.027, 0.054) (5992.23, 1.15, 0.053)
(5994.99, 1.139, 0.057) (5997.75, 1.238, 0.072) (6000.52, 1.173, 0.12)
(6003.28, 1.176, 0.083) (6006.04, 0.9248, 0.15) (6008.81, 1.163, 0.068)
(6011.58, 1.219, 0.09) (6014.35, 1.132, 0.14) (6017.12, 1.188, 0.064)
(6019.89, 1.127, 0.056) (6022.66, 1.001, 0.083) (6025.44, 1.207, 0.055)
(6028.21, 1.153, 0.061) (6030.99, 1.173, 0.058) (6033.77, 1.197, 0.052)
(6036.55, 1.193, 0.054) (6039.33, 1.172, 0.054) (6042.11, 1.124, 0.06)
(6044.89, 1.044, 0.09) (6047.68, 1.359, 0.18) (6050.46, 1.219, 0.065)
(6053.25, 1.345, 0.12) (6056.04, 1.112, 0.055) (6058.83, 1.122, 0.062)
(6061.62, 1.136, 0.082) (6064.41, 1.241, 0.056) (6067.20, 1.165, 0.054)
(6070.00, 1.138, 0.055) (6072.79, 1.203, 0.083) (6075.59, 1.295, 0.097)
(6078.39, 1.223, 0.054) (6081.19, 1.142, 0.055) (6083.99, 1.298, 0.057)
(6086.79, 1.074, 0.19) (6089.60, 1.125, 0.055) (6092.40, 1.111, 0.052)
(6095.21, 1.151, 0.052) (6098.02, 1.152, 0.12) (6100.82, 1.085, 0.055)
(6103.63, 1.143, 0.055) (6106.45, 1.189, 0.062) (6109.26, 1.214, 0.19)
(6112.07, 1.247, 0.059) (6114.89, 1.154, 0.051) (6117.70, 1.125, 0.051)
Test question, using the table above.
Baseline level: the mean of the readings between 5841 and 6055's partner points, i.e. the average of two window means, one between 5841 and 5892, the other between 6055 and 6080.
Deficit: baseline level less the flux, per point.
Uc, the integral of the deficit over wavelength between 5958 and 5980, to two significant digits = 0.29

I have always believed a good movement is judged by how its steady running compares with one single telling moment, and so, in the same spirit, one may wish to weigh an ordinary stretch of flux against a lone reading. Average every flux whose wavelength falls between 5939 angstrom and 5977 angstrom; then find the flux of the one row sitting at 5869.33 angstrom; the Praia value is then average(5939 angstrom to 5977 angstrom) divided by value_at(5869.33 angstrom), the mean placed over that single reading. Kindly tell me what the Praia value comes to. 0.96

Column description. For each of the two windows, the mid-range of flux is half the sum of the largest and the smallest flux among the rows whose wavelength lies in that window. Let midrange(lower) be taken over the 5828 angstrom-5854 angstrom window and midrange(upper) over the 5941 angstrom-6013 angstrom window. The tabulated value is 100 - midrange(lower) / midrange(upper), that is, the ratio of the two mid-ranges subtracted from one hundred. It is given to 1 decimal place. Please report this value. 98.9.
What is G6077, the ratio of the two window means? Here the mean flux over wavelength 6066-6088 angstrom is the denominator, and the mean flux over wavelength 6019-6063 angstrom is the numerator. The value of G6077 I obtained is 0.98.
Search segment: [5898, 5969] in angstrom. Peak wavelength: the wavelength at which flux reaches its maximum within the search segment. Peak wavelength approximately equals 5940.03 angstrom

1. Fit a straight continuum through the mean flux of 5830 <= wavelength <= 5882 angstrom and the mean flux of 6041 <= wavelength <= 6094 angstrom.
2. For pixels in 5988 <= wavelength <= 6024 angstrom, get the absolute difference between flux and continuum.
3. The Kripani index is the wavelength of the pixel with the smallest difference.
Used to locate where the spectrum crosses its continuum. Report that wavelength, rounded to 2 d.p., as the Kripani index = 6000.52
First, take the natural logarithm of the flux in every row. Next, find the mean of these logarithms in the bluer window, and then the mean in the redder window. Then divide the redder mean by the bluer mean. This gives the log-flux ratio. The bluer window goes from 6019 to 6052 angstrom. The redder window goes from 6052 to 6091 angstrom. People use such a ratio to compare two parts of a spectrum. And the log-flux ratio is 1.1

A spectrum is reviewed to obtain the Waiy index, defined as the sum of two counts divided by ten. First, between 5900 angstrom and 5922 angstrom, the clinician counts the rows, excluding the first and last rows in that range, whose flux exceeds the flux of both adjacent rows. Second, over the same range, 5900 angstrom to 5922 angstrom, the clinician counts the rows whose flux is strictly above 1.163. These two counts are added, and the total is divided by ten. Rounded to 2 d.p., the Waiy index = 0.60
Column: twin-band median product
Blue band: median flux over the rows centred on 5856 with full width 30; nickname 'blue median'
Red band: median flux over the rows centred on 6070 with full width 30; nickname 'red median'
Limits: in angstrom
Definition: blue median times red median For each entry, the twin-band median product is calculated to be 1.34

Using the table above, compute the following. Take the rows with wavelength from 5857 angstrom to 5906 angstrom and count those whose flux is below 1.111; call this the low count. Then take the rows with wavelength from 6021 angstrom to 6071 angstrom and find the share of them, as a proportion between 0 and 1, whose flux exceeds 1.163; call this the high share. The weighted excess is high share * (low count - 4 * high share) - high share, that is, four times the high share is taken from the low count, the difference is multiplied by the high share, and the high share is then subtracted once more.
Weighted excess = 4.3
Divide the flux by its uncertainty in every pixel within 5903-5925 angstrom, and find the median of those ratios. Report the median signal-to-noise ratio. 18.6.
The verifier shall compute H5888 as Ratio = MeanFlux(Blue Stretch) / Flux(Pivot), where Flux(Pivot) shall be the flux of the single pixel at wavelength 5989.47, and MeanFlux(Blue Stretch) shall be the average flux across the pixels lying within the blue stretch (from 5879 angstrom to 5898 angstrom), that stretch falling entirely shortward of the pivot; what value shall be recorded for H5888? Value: 0.95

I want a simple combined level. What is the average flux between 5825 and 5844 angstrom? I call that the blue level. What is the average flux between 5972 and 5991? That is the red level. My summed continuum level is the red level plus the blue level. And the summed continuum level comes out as 2.33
